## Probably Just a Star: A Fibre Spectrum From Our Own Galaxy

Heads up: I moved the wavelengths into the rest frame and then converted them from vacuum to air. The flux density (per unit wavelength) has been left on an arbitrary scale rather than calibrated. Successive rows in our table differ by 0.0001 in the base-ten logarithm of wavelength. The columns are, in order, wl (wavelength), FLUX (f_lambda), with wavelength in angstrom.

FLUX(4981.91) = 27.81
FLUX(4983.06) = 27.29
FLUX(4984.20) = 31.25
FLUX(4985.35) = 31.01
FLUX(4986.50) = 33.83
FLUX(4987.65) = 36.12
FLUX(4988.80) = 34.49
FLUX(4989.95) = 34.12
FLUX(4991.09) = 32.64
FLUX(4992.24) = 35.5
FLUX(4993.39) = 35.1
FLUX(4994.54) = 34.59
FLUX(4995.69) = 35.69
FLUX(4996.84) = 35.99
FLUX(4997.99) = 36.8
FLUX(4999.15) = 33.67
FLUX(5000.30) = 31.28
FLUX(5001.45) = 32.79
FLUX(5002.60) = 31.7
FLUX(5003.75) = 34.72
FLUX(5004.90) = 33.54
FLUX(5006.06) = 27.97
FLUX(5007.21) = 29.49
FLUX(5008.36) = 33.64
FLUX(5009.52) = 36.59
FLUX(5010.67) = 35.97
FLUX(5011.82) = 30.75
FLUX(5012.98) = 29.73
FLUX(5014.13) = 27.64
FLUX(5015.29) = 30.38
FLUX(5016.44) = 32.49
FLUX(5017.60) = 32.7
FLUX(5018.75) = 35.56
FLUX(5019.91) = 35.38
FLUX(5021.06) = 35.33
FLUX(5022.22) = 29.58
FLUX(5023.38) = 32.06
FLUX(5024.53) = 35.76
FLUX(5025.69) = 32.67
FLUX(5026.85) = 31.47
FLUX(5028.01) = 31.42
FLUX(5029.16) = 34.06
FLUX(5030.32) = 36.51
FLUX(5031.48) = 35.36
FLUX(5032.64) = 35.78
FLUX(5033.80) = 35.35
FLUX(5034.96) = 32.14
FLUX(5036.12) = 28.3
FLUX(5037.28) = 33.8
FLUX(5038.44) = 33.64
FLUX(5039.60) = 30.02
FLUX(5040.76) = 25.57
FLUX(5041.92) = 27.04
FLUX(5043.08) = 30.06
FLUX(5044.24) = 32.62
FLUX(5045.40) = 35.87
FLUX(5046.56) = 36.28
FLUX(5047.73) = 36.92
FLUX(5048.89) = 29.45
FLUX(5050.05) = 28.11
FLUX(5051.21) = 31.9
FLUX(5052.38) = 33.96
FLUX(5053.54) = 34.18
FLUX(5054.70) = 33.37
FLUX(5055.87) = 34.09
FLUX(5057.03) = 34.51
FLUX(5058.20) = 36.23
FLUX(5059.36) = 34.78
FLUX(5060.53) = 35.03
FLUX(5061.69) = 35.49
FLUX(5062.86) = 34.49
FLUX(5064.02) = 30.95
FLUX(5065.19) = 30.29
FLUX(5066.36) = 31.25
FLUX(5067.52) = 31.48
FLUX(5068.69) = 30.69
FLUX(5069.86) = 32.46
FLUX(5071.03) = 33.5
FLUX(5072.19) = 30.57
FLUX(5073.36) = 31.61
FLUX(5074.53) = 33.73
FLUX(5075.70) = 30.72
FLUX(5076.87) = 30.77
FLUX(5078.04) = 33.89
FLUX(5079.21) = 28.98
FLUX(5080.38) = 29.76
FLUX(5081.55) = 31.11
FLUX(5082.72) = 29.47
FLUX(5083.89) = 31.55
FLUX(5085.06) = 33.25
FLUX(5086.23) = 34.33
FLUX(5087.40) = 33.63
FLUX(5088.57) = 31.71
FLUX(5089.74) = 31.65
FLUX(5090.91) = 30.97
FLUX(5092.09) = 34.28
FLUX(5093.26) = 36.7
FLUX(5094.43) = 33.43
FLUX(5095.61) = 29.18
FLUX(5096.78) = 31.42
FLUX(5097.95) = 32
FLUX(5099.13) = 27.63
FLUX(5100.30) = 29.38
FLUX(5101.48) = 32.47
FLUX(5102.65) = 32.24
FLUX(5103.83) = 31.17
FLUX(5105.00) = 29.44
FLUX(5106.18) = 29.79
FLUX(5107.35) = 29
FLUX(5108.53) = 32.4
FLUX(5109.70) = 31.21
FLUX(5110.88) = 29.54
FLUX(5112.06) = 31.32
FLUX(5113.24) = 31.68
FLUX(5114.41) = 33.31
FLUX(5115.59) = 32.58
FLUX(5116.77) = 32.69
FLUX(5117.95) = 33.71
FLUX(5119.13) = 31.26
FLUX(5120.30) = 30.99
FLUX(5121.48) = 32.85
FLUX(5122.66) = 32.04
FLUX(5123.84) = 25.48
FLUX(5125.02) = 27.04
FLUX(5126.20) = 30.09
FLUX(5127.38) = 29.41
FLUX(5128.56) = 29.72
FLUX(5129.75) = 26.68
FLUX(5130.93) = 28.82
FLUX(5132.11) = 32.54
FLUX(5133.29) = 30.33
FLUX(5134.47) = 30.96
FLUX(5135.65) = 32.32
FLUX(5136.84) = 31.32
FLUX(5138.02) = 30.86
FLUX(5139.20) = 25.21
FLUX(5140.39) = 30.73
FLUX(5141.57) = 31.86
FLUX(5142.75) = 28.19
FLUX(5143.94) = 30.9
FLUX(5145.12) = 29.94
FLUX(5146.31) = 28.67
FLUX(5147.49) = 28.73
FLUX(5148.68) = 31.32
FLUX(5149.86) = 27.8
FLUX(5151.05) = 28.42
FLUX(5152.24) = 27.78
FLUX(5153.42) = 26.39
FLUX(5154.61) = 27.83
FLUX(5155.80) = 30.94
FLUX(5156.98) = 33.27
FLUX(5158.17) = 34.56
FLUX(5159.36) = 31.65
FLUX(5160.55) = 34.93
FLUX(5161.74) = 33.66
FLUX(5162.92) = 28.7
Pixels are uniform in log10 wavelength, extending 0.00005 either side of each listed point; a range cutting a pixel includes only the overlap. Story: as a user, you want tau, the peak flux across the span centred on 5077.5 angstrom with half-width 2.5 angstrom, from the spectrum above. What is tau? 33.89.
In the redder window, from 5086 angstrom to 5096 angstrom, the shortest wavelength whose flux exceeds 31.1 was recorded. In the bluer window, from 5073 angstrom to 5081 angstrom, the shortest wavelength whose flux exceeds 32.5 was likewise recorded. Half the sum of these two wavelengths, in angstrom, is 5080.4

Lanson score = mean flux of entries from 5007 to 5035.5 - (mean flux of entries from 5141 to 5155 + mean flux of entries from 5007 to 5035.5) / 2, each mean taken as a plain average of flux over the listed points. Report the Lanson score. 2.1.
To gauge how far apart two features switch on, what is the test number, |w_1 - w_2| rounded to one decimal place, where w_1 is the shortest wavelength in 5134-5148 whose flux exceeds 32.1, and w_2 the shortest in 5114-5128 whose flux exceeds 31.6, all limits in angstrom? 21.2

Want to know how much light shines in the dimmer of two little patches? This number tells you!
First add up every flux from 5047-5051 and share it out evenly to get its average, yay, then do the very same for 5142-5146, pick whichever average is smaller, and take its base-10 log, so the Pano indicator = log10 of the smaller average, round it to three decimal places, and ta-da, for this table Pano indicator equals 1.472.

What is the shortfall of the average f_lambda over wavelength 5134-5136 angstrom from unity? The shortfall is -30.6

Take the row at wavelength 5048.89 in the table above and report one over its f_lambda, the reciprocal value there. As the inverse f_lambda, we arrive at 0.0340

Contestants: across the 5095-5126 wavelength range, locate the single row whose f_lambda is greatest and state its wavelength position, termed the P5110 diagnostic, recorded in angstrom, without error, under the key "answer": 5117.95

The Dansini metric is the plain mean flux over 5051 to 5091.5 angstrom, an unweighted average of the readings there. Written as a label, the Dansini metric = 32.5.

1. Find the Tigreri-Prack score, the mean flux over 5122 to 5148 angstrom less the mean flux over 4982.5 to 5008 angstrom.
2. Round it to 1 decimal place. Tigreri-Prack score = -3.5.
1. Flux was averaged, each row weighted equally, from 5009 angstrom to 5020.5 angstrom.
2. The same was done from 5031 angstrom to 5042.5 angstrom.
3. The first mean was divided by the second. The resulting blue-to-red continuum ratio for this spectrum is 1.03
